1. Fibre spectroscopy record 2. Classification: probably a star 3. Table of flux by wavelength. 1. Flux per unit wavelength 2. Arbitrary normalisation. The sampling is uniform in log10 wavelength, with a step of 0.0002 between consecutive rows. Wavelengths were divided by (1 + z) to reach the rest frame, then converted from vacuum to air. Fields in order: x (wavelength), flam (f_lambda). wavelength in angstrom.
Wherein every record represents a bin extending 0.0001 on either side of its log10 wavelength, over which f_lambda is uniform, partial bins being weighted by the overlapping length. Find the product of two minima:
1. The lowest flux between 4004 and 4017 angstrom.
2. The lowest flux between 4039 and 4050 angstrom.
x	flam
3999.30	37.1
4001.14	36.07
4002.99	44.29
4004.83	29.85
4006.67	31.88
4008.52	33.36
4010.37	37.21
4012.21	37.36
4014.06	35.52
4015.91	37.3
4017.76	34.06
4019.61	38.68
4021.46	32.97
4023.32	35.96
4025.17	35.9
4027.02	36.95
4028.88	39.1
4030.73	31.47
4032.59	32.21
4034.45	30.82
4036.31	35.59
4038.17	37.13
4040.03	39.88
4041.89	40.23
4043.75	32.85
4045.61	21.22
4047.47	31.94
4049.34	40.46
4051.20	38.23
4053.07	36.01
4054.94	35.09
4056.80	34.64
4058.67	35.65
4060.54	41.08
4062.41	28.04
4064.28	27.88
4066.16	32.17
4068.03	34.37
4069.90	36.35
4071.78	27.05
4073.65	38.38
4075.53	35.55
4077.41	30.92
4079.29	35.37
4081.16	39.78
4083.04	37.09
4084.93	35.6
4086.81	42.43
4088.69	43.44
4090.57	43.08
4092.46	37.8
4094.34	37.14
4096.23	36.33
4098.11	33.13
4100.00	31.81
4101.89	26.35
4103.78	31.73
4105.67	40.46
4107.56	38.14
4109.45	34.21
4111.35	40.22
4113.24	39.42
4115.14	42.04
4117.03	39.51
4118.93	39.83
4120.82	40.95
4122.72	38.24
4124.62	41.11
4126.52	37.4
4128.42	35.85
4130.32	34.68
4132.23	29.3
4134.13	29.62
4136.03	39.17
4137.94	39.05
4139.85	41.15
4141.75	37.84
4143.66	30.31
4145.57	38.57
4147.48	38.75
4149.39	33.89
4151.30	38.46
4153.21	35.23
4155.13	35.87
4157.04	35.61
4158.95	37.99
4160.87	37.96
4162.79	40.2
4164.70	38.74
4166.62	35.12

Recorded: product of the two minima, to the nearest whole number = 633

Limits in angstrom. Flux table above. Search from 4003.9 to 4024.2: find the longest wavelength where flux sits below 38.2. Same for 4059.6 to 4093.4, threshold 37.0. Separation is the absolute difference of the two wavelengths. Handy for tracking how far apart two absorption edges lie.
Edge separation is 61.6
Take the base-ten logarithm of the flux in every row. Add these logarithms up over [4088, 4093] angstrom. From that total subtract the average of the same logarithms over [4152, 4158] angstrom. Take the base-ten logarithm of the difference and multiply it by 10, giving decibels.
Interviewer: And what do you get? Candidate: 5.2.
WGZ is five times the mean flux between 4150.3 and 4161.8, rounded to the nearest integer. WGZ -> 184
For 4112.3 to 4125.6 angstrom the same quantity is 201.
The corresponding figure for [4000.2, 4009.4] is 175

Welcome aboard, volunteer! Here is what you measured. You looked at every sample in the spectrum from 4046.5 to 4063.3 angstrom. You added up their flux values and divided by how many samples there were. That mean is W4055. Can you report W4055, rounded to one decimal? 35.7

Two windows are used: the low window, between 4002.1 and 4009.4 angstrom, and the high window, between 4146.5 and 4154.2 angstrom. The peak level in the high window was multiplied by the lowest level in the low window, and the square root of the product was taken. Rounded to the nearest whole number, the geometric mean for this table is 34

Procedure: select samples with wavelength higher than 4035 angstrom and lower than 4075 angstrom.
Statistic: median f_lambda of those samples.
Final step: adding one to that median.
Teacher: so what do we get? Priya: 36.6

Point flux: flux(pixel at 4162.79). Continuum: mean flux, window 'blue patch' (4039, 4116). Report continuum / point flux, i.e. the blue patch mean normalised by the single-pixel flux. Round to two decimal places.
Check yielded 0.89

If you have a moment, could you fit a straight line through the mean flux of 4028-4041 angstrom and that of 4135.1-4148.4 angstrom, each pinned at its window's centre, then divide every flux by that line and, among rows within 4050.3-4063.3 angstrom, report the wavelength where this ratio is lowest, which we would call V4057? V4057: 4062.41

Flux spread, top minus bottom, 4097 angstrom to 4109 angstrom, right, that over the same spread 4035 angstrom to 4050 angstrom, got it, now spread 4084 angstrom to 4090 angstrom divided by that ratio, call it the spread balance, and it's 11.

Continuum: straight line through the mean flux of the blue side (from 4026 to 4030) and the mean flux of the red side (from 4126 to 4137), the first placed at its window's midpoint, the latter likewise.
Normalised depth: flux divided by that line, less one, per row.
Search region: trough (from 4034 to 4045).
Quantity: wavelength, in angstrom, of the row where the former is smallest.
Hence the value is 4034.45 angstrom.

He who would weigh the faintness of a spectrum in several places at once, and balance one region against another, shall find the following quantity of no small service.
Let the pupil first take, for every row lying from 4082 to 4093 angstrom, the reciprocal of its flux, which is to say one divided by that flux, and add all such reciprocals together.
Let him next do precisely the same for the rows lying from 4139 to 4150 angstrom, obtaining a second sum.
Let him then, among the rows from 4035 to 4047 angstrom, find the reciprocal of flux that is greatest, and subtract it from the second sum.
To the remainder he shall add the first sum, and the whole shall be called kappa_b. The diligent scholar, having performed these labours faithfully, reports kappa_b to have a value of 0.269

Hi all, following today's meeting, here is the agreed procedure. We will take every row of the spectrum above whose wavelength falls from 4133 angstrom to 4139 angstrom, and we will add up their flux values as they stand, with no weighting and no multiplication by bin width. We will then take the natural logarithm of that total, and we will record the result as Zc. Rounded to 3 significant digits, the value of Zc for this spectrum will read 4.68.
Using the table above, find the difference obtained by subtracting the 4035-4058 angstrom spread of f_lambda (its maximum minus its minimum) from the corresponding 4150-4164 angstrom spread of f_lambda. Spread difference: -14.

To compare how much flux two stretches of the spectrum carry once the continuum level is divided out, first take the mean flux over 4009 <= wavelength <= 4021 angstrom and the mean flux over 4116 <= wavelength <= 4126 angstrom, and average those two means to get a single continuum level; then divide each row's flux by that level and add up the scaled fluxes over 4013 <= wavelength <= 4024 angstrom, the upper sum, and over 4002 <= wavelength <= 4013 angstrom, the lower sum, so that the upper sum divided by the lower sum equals 1.00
